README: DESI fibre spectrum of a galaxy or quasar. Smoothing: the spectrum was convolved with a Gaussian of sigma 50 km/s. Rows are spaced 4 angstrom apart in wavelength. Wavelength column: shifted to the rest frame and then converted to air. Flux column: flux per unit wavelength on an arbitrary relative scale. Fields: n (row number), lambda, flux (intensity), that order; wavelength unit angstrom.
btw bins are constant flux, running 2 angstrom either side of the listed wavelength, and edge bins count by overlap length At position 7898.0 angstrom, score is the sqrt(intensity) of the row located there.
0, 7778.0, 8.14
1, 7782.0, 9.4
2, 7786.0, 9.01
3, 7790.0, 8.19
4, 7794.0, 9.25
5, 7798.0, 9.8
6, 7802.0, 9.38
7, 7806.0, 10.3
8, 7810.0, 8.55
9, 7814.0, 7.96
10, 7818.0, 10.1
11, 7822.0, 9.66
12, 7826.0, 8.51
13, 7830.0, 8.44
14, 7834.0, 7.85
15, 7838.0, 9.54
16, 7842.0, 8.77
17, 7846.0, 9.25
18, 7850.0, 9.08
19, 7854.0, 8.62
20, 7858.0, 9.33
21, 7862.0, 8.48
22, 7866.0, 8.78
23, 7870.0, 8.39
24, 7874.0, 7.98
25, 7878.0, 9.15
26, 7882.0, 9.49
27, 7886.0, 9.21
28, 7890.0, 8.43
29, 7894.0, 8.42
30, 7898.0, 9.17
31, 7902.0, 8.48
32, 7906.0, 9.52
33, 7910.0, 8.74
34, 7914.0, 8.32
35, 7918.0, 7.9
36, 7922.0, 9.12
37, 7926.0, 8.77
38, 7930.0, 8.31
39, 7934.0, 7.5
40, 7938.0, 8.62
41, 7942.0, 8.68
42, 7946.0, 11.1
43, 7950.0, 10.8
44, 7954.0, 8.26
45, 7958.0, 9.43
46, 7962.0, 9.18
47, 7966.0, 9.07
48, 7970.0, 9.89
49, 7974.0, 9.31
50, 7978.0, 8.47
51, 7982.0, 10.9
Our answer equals 3.03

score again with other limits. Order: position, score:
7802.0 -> 3.06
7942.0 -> 2.95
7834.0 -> 2.80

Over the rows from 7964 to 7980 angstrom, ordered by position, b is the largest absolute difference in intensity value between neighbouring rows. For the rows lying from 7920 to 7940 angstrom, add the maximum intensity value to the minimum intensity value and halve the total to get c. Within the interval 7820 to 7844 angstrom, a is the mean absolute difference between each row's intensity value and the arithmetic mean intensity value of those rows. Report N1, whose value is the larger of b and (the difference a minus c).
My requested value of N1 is 0.8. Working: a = 0.54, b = 0.8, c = 8.3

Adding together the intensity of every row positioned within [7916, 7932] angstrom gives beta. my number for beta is 34.1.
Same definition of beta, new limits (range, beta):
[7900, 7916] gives 35.1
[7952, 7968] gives 35.9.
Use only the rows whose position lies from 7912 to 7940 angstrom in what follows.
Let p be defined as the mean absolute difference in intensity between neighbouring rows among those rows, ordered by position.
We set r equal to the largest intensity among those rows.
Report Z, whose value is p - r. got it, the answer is -8.39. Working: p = 0.73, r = 9.12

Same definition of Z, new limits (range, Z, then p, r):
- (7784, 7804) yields -9.09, 0.71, 9.8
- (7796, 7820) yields -9.14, 1.16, 10.3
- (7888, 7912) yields -8.87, 0.65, 9.52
